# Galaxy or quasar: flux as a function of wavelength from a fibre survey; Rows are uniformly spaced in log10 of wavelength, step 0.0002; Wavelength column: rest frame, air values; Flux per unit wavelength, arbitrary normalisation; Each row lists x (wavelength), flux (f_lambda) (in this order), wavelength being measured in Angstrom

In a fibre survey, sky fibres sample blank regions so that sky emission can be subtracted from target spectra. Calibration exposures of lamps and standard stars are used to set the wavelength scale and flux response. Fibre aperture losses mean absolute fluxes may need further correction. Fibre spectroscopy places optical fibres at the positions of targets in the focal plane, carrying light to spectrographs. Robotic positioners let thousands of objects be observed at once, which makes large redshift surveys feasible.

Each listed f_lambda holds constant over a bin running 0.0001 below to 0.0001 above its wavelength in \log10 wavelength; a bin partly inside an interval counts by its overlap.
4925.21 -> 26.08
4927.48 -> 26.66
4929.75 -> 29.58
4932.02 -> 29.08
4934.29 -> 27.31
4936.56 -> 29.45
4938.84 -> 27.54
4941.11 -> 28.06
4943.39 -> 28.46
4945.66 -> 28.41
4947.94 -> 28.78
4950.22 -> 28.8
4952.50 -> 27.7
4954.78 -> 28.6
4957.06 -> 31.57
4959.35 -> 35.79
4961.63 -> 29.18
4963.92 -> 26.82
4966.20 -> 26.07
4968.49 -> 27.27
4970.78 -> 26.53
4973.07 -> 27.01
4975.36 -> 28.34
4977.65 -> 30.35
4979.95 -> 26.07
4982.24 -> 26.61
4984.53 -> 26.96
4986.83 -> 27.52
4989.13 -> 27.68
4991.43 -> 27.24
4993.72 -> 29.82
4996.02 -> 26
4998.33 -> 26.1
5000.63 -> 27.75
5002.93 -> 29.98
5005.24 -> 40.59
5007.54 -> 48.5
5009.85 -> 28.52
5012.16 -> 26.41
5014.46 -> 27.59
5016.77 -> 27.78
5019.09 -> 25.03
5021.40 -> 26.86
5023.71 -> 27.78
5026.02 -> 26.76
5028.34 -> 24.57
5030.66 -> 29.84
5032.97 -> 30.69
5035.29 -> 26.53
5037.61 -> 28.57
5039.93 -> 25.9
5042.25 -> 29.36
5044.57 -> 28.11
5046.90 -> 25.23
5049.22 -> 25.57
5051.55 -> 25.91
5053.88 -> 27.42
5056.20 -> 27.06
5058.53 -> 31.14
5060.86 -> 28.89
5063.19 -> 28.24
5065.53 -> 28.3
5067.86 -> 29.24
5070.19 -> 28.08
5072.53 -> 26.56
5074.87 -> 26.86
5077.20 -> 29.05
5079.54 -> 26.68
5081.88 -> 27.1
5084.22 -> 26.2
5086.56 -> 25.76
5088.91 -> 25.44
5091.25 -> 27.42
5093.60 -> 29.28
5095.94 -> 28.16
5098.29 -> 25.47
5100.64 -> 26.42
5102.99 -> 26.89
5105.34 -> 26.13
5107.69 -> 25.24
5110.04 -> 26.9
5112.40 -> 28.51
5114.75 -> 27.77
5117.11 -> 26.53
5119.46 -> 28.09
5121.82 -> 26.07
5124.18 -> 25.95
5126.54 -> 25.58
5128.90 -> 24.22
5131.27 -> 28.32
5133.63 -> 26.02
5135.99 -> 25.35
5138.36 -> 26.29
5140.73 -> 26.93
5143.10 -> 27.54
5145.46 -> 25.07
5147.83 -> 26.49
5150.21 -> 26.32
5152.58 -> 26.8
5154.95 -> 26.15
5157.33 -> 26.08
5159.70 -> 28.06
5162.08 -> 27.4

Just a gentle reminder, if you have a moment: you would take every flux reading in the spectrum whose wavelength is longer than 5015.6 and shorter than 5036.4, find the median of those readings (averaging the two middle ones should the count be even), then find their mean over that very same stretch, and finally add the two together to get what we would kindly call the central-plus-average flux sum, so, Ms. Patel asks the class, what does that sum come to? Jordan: 54.2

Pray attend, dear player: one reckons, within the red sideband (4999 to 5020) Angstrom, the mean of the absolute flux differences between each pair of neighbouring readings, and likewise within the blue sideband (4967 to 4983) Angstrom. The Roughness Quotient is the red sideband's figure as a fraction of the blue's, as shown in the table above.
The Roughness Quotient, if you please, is 3.8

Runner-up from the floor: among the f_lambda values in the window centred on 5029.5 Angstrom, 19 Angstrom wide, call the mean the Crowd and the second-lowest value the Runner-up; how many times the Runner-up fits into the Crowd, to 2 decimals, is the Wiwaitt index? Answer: 1.04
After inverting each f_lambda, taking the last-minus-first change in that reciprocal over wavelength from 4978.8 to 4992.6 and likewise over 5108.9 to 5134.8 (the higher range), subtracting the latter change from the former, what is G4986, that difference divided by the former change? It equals 1.8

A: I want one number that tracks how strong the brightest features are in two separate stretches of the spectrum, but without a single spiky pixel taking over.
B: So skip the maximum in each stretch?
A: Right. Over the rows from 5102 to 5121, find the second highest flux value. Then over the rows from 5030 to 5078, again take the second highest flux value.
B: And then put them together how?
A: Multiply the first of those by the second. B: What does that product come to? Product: 862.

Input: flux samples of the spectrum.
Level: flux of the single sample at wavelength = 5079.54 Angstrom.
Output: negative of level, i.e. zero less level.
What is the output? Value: -26.7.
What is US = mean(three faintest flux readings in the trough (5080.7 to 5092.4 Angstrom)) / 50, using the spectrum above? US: 0.516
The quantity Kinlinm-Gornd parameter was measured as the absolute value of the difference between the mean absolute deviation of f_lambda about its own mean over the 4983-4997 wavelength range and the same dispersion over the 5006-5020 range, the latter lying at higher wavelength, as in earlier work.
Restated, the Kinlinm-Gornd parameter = 5.1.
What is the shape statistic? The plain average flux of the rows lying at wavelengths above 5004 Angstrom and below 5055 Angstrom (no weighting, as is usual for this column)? 28.8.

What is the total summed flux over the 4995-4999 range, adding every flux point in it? 52.1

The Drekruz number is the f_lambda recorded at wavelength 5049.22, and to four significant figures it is 25.57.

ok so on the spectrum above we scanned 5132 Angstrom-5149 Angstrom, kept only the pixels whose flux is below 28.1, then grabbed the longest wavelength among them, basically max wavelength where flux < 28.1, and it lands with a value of 5147.83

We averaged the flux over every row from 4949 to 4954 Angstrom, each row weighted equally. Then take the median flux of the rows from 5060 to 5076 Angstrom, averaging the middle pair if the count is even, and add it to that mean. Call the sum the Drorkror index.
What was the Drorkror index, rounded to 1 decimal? 56.5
